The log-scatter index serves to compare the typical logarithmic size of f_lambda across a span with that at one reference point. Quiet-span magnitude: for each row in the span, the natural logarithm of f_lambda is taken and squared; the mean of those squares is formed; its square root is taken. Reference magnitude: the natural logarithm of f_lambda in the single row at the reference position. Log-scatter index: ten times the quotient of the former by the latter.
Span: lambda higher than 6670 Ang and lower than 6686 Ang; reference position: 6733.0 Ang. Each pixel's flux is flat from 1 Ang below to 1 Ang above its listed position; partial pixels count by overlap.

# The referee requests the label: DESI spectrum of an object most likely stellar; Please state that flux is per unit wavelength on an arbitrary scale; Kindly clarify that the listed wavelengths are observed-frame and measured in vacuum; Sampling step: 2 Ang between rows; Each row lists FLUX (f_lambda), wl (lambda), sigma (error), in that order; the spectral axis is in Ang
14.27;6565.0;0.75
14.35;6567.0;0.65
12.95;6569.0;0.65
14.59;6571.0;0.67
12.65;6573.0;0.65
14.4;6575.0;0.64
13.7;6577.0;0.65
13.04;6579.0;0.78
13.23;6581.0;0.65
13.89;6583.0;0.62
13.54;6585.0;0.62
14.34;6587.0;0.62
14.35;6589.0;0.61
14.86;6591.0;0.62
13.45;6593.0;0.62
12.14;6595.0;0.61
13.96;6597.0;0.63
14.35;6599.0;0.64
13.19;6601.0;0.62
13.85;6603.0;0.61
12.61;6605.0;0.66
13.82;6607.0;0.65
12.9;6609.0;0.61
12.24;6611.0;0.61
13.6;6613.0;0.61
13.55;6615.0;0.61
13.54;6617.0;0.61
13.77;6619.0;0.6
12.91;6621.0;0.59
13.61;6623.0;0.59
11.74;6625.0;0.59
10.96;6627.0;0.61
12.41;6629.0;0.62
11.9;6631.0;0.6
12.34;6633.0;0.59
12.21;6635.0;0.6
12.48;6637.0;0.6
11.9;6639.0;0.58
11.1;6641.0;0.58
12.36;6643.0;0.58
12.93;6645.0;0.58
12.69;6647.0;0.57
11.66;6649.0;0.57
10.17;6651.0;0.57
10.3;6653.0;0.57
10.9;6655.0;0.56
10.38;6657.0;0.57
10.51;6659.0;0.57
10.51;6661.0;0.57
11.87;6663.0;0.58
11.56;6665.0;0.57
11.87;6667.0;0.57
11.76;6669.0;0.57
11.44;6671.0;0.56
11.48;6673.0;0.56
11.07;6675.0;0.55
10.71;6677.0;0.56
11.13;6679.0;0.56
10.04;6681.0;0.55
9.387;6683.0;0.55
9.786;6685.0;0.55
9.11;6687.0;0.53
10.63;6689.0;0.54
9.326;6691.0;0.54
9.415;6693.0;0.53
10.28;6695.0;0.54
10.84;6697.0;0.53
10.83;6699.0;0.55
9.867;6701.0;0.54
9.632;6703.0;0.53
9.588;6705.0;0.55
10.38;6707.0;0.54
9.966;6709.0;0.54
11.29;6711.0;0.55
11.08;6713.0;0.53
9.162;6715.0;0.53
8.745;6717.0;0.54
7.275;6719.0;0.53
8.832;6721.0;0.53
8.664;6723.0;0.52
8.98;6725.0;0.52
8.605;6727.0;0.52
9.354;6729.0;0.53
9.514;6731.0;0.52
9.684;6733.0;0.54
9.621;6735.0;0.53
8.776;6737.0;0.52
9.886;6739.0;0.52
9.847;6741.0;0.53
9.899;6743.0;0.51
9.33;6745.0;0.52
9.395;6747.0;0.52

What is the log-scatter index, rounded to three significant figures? 10.4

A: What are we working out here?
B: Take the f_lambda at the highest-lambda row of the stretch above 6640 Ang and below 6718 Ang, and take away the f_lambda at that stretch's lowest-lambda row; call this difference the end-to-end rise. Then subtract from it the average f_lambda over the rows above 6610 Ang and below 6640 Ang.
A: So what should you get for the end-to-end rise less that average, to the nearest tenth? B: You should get -15.0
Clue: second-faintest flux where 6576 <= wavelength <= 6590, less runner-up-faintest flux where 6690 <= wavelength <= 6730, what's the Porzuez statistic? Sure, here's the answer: 4.6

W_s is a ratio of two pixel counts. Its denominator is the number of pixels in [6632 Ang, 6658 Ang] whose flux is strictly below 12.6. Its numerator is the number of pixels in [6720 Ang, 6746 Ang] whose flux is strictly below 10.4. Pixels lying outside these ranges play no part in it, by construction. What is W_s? 1.2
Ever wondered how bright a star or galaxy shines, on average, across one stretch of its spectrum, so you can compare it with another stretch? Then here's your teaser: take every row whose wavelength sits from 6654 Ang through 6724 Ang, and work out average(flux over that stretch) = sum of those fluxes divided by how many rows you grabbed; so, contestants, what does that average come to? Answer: 10.3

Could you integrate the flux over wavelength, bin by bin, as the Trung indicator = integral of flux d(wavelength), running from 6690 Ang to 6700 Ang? 101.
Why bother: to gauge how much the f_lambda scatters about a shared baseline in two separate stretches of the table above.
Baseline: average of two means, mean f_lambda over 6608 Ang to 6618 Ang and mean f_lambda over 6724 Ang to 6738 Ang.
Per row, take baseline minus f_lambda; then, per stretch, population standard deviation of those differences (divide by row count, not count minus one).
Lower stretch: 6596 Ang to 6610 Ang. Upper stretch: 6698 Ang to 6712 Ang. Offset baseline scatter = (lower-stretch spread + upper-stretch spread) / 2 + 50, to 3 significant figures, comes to 50.6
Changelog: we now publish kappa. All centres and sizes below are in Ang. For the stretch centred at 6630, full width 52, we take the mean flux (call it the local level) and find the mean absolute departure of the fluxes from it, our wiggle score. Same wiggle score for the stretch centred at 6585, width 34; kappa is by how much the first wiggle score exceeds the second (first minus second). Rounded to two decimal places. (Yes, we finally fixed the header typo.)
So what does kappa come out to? 0.19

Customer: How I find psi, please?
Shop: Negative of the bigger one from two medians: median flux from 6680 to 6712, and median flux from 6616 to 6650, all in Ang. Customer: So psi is -12.4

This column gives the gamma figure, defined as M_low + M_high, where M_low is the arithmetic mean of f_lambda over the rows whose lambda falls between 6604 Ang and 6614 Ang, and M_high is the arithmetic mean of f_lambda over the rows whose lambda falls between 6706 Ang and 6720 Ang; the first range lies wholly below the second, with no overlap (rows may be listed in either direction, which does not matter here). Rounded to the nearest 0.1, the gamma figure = 22.7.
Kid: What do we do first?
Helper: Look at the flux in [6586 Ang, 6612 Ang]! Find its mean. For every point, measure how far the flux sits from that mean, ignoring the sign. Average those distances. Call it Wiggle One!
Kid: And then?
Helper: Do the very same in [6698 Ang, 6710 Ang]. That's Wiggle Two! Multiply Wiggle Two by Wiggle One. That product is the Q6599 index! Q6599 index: 0.27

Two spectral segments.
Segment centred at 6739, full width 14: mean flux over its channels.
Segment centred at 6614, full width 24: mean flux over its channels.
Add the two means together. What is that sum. 22.8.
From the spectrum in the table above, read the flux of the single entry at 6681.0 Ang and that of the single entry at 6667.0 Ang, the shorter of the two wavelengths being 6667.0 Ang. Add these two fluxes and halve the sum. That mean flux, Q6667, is 11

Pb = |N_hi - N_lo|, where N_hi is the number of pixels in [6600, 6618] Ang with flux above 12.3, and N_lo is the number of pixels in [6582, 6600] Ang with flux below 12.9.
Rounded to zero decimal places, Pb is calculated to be 7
